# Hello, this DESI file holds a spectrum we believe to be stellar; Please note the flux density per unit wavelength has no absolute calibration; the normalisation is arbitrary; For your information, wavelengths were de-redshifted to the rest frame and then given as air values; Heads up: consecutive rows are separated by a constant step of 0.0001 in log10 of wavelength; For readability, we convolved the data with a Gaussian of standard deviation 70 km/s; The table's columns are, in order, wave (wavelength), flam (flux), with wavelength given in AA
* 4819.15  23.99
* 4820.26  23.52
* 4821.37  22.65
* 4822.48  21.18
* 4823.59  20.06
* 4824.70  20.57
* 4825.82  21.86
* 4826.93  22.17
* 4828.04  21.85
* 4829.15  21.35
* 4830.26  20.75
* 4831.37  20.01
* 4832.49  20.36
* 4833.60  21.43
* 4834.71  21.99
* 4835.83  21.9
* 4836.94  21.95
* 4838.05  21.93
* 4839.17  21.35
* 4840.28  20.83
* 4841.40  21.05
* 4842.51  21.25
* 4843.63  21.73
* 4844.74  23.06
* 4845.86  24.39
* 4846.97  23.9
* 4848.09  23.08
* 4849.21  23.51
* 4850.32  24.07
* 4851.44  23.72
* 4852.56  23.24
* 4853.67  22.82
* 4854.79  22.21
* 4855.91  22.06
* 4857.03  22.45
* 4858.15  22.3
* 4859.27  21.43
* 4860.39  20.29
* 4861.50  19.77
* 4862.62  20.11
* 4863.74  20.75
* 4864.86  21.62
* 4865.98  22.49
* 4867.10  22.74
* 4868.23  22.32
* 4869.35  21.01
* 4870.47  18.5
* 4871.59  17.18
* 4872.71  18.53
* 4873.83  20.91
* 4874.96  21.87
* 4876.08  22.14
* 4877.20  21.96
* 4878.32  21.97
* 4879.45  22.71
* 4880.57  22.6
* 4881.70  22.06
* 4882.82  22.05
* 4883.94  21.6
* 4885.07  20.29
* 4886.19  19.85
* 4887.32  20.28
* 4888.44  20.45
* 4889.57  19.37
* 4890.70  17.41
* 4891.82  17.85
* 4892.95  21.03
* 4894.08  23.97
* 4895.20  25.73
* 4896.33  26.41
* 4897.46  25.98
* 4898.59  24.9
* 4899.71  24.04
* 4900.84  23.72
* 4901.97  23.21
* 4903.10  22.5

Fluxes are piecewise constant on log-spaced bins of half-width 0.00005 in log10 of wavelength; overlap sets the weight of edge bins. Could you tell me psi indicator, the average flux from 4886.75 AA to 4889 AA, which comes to 20.4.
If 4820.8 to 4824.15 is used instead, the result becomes 21.3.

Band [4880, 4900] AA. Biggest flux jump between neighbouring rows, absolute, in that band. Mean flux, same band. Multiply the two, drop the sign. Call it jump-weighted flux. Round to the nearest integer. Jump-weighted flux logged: 70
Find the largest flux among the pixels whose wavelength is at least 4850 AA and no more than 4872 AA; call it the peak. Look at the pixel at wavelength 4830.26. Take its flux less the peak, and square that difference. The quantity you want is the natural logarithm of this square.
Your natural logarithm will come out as 2.4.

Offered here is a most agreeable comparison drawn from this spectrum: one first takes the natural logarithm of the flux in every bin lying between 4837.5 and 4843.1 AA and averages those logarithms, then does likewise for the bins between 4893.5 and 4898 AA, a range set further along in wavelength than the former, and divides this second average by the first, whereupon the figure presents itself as 1.06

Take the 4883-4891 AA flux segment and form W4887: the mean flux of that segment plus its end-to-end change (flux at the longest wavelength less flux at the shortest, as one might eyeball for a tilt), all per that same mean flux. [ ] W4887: 0.79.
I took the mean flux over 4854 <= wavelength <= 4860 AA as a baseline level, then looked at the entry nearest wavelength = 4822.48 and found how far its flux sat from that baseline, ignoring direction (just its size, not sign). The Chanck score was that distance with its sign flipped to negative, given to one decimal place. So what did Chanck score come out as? -0.9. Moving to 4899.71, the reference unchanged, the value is -2.0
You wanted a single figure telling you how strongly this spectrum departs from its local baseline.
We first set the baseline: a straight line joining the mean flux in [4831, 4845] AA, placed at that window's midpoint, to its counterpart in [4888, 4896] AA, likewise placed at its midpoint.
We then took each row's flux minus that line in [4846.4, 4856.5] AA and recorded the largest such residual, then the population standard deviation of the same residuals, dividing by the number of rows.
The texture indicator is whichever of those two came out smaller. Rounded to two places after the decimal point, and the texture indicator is 0.65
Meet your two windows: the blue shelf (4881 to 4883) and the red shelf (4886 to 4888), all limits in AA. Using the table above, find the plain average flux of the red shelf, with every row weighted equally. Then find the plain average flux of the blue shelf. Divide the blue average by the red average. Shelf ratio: 1.10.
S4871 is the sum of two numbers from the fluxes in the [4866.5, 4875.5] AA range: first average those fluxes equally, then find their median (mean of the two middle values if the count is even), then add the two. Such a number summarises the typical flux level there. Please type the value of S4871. 41.3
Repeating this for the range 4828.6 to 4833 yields 41.2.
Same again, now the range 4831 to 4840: 43.0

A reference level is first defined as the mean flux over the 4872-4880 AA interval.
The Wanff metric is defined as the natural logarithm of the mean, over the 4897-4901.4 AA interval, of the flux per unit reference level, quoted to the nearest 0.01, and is 0.14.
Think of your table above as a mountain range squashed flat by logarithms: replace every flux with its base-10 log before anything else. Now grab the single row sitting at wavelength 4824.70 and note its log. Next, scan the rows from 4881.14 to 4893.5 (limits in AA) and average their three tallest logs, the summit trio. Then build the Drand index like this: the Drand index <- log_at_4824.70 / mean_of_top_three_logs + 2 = 2.98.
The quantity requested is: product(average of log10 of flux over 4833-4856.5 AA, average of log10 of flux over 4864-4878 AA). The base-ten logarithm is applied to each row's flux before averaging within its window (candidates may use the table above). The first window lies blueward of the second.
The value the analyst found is 1.78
